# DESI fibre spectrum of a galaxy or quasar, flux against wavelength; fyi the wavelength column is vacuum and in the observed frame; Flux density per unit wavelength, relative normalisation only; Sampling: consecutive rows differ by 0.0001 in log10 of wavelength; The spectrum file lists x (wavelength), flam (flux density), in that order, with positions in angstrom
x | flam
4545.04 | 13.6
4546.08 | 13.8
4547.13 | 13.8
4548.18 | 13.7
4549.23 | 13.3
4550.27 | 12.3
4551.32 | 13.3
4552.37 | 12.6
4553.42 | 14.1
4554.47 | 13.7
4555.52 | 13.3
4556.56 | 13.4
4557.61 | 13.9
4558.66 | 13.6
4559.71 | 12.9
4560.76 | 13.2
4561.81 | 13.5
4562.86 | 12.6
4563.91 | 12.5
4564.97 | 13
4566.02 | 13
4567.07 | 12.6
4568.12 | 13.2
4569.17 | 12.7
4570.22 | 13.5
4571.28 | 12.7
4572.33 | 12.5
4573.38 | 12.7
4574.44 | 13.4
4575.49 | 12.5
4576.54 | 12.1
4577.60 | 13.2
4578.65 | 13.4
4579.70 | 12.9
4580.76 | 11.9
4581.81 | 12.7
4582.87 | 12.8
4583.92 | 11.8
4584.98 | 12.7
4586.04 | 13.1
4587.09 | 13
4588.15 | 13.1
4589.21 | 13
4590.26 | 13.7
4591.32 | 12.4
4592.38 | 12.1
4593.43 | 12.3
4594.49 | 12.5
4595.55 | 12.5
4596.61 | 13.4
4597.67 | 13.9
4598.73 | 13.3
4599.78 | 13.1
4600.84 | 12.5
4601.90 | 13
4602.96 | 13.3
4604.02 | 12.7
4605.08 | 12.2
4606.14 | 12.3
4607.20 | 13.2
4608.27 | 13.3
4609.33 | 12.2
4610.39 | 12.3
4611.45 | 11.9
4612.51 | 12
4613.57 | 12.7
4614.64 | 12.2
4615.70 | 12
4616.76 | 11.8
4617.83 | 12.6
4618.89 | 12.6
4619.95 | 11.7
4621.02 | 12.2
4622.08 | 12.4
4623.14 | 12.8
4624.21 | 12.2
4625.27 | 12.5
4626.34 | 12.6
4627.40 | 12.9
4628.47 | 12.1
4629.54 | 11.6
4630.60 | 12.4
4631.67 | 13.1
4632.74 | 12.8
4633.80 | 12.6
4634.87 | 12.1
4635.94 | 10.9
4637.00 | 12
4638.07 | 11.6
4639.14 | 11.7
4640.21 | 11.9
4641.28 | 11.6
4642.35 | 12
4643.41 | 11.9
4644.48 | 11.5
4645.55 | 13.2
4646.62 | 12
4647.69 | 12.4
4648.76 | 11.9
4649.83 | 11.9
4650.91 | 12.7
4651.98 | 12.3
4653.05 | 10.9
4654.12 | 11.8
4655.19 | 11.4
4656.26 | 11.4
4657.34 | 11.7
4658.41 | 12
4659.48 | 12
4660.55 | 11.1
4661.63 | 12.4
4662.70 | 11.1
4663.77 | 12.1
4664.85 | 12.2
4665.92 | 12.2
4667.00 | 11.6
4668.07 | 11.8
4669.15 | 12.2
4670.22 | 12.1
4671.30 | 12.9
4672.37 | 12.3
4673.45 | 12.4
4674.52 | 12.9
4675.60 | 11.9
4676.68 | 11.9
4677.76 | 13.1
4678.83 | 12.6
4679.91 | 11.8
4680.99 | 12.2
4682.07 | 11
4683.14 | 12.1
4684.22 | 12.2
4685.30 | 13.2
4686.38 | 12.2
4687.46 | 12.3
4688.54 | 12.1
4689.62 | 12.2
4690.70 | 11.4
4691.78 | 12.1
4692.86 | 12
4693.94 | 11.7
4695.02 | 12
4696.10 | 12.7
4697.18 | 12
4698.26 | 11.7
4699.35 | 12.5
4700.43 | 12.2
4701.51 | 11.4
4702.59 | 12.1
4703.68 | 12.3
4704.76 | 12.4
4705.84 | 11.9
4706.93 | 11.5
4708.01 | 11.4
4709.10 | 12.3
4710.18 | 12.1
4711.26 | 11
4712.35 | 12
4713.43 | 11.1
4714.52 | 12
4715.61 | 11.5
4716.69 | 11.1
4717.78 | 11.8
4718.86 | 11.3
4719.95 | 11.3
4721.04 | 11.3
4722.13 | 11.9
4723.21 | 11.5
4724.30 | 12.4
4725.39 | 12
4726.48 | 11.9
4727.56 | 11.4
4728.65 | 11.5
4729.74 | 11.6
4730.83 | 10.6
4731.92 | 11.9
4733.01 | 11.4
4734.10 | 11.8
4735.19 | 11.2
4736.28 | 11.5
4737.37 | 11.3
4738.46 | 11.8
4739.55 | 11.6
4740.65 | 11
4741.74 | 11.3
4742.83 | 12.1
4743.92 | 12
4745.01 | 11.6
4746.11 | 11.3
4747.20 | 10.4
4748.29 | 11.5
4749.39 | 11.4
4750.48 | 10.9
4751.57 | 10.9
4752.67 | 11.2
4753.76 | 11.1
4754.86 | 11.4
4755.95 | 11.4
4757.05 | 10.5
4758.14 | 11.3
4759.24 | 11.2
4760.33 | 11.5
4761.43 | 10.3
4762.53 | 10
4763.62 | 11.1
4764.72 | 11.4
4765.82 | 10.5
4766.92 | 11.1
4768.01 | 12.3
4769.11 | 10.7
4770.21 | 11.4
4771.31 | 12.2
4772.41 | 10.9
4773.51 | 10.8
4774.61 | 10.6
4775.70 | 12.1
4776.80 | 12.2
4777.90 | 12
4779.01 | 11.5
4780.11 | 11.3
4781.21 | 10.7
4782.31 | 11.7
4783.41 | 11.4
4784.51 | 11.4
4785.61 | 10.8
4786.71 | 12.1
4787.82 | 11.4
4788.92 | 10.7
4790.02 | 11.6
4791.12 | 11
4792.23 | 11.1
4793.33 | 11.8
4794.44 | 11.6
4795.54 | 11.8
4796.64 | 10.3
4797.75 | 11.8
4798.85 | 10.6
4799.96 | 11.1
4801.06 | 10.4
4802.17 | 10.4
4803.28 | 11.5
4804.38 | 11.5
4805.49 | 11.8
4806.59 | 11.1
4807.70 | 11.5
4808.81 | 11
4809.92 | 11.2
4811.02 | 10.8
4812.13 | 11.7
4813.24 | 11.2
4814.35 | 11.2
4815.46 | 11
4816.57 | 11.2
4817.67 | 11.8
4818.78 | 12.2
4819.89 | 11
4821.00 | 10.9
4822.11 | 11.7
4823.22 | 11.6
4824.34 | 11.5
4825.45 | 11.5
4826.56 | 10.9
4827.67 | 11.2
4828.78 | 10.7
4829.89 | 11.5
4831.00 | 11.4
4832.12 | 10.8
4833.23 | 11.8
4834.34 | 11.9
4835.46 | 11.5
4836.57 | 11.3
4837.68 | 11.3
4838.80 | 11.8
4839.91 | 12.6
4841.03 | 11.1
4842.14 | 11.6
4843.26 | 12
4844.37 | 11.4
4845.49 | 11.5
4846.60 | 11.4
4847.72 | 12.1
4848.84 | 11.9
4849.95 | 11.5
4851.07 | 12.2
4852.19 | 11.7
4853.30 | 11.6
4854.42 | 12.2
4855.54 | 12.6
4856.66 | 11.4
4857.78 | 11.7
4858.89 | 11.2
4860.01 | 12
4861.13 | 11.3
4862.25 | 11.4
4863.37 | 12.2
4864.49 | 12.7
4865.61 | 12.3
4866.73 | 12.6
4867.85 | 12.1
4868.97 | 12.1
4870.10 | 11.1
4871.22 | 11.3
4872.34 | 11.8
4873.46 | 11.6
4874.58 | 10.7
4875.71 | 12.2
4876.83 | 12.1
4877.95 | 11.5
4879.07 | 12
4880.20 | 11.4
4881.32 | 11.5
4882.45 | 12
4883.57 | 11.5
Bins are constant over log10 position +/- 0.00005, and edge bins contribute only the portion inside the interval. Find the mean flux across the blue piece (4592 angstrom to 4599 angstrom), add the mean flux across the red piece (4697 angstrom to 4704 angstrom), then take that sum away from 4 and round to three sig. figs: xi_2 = -20.9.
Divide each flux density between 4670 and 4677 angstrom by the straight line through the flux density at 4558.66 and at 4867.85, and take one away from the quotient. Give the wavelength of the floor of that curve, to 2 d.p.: 4675.60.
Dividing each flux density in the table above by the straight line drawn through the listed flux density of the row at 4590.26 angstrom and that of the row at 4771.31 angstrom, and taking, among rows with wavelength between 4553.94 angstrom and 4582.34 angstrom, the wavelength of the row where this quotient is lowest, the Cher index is 4580.76 angstrom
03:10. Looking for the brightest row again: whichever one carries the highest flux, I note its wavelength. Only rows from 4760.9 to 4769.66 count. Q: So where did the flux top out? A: 4768.01 angstrom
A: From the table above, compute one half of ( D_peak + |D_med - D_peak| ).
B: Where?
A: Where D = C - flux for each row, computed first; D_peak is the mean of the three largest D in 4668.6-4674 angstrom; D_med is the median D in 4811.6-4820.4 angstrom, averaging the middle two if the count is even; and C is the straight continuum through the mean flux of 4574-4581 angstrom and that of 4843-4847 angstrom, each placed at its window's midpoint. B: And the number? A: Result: 0.25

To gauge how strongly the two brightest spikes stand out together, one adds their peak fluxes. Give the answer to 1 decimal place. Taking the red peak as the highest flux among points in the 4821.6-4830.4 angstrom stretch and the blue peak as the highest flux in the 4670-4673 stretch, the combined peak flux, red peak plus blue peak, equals 24.6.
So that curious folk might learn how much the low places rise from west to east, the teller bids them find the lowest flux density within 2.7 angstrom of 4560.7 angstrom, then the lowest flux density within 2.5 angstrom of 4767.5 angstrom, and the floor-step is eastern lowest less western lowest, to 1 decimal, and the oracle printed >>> -2.1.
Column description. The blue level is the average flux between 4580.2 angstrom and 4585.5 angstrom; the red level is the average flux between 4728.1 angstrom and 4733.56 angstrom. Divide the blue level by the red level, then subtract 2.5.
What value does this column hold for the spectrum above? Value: -1.41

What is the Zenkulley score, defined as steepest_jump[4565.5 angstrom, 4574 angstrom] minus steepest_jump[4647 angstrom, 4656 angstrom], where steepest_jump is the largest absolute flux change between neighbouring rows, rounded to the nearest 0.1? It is -0.6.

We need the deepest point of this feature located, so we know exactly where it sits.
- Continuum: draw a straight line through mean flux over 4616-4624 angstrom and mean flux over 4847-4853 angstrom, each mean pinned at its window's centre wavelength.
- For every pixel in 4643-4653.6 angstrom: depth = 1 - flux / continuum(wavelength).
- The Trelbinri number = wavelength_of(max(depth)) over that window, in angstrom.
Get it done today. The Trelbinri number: 4653.05 angstrom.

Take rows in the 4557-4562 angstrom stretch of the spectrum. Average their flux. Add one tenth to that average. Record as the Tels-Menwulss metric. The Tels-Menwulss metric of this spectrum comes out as 13.5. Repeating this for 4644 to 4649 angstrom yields 12.3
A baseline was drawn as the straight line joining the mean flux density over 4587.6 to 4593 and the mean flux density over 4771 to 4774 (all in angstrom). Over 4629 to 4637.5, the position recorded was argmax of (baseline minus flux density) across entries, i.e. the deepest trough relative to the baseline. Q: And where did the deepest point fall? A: 4635.94 angstrom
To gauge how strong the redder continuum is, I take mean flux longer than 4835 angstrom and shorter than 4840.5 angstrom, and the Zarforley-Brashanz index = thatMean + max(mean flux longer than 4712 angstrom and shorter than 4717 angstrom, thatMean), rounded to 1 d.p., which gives 23.4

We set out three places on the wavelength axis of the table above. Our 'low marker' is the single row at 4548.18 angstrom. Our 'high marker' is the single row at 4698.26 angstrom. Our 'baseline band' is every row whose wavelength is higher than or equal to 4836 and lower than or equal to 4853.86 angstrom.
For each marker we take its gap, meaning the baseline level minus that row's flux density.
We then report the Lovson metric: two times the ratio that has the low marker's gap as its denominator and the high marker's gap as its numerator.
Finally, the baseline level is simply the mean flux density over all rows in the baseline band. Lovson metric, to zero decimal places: 0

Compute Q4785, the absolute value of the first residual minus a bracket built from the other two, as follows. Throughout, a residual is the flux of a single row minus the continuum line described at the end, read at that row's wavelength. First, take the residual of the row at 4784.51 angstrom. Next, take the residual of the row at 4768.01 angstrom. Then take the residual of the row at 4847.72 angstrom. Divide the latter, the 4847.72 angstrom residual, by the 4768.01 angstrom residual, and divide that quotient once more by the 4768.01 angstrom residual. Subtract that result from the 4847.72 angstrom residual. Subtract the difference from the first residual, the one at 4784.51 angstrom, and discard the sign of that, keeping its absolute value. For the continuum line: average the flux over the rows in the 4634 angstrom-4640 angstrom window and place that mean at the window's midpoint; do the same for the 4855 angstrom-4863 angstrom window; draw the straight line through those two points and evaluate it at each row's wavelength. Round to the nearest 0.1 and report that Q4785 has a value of 0.4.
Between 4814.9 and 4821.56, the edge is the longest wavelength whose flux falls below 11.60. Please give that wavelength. 4821.00 angstrom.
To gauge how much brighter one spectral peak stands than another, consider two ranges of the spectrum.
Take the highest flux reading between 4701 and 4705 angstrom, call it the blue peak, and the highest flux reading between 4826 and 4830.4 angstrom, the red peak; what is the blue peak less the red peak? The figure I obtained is 0.90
